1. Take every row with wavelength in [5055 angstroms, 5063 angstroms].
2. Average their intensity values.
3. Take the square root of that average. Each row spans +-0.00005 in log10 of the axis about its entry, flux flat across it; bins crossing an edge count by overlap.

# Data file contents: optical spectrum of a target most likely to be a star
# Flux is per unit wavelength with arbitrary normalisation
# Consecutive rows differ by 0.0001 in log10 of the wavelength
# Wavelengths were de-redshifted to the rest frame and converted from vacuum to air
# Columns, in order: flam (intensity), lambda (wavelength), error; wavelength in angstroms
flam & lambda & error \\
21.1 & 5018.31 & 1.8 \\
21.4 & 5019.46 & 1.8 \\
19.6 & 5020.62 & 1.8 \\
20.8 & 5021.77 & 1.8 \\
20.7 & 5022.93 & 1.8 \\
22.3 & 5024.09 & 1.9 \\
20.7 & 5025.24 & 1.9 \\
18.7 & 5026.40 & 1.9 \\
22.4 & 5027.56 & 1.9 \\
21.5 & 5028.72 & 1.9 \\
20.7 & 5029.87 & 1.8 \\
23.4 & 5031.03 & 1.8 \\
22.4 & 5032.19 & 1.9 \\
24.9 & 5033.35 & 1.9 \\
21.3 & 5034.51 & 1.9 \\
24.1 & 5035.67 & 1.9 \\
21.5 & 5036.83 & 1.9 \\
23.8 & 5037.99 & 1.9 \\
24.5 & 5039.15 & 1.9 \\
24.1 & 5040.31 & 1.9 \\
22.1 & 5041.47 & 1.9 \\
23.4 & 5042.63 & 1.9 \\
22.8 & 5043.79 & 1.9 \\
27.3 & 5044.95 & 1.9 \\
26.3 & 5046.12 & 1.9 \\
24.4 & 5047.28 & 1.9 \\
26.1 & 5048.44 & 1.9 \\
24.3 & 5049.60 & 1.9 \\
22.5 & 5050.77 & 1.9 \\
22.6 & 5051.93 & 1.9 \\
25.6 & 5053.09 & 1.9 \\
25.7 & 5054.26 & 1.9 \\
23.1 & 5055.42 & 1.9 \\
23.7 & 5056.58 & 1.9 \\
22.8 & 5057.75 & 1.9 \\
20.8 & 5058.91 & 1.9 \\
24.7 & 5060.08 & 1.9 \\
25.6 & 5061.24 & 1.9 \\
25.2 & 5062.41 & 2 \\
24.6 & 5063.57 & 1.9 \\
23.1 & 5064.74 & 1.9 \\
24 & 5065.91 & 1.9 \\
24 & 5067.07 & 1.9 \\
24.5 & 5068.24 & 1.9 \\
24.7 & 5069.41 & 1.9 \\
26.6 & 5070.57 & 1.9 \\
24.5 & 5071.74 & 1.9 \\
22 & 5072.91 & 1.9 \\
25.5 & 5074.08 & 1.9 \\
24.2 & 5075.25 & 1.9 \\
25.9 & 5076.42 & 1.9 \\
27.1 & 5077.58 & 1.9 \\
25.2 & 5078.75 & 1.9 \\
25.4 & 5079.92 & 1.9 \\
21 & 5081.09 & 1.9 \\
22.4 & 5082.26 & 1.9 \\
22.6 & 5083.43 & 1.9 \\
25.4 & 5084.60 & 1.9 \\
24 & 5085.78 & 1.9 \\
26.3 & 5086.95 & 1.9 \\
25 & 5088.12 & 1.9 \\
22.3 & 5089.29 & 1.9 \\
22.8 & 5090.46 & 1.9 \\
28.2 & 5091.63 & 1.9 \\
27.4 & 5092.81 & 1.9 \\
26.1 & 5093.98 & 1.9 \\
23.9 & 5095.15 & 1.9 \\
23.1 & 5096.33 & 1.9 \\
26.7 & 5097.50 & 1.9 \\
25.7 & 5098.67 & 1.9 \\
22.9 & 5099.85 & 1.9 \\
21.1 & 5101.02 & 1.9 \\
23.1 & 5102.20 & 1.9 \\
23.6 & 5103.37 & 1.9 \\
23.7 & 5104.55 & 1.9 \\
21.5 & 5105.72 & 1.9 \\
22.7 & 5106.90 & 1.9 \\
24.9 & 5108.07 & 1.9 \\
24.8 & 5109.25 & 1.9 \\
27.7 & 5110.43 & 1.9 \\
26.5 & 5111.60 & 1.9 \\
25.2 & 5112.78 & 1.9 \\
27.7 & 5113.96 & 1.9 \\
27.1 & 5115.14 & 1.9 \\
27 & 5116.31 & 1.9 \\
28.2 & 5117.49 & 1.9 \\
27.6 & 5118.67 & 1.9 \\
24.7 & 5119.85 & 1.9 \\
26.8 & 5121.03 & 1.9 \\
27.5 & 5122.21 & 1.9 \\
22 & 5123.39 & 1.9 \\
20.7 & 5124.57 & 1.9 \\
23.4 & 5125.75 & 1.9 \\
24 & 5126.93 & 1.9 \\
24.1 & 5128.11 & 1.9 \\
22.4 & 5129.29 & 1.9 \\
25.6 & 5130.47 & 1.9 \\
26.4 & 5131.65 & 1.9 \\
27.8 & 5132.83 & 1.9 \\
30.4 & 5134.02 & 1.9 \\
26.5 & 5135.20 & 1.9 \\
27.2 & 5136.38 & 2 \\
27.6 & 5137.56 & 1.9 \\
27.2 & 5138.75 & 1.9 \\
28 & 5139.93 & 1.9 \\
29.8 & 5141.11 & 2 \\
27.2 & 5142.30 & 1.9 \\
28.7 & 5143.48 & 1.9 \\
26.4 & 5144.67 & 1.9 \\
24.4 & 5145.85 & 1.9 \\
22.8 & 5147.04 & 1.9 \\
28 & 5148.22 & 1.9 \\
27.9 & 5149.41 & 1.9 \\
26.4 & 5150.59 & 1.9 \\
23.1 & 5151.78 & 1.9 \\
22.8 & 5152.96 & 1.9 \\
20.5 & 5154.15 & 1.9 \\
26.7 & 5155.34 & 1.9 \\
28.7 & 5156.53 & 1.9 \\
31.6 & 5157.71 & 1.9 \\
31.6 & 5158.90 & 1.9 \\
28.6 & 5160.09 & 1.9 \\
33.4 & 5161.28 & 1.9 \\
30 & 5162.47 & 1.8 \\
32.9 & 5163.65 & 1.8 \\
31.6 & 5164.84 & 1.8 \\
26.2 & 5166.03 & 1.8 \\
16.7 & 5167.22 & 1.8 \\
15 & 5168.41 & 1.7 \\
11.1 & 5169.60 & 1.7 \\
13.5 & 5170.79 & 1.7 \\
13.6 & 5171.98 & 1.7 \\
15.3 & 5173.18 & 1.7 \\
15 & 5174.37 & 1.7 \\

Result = 4.87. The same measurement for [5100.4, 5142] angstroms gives 5.06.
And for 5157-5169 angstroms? 5.27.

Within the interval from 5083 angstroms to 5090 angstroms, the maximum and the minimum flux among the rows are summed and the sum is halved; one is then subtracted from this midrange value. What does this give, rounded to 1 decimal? 23.3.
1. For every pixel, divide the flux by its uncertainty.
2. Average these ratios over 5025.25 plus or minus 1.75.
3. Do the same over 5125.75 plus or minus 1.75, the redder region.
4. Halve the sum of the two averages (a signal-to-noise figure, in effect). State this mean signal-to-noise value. 11.4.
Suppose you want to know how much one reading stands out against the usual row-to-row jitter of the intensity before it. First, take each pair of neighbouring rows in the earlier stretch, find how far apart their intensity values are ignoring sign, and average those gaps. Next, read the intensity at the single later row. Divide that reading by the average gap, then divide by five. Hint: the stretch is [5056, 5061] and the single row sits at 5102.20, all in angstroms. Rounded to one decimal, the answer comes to 2.0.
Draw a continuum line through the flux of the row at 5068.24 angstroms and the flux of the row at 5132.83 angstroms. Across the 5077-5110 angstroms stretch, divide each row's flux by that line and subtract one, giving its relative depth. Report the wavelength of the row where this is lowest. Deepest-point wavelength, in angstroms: 5101.02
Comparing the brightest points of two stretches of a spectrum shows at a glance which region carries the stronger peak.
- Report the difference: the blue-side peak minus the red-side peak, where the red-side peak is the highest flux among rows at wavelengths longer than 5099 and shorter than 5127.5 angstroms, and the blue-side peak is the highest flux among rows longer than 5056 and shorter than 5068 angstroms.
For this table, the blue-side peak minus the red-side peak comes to -2.6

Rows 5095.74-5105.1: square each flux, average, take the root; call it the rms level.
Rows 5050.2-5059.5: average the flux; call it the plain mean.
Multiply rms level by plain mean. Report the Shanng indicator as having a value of 556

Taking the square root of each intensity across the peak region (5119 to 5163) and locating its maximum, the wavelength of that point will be 5161.28 angstroms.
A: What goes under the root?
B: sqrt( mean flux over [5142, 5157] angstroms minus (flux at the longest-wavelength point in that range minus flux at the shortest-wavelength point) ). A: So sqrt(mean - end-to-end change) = 4.9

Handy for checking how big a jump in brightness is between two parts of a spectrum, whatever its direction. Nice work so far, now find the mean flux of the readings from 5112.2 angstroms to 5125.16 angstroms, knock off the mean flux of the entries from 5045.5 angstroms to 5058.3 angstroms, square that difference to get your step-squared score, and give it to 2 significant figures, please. 2.5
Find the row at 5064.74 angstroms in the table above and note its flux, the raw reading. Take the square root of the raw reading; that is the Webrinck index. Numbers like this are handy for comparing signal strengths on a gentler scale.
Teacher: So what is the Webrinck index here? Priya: 4.81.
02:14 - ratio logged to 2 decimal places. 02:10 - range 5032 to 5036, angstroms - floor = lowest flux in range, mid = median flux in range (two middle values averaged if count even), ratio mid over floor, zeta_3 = 1.09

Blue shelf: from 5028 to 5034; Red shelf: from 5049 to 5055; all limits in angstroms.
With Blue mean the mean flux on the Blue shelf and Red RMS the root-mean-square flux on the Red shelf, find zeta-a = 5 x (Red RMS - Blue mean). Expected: 8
